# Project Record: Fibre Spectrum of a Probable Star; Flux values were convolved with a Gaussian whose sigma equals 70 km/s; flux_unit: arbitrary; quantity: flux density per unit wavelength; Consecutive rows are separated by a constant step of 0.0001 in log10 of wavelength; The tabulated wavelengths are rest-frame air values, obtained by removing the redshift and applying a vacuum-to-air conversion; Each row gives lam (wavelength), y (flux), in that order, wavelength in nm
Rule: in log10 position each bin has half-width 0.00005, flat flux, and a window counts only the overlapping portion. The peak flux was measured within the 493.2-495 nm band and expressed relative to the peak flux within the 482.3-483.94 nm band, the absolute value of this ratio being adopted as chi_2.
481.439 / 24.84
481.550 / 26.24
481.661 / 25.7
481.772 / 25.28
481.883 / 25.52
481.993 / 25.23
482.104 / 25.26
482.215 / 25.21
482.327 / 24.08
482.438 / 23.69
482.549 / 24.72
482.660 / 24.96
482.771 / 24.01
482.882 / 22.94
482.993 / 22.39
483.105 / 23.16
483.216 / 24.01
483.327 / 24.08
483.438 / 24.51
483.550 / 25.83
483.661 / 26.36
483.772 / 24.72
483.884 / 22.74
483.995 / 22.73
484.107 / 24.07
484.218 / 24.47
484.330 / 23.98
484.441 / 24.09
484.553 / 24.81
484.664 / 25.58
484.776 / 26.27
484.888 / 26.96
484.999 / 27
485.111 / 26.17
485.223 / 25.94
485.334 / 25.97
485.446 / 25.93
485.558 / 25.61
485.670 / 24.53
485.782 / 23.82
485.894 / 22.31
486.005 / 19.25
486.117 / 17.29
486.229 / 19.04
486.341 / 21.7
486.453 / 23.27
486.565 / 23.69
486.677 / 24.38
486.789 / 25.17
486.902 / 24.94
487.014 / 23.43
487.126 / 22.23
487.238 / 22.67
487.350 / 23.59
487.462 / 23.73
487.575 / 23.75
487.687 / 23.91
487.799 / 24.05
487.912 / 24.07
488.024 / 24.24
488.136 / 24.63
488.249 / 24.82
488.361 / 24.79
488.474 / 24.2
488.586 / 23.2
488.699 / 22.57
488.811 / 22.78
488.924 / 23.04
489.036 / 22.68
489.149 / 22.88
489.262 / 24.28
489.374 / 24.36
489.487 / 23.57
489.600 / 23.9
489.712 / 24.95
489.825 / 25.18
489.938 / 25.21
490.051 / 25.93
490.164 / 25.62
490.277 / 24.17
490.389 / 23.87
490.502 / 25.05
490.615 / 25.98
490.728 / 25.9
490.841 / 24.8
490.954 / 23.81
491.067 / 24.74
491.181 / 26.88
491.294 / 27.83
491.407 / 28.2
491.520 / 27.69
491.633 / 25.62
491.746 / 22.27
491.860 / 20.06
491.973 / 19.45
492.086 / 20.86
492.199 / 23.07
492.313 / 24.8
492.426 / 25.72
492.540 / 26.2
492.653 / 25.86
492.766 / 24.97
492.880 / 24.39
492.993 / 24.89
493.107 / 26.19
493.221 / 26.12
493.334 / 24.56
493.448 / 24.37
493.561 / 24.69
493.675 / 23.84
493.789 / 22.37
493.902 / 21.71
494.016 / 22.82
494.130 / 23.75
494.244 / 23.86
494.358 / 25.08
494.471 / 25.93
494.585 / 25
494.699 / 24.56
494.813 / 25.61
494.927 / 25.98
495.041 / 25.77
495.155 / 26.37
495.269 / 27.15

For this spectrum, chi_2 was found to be 0.99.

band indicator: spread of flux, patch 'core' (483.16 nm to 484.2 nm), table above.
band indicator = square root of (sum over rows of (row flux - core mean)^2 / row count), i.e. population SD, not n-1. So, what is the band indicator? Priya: 1.1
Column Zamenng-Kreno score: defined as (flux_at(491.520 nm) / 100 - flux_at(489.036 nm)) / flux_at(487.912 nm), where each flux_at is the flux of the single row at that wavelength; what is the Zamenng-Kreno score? -0.93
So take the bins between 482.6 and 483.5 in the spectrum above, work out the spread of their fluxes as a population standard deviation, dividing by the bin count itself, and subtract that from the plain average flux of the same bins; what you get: 23.0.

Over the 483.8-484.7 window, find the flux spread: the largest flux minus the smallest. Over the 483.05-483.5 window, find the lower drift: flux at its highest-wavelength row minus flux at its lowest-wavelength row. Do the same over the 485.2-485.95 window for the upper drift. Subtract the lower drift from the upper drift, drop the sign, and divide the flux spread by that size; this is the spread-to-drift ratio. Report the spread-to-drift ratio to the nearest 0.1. 0.6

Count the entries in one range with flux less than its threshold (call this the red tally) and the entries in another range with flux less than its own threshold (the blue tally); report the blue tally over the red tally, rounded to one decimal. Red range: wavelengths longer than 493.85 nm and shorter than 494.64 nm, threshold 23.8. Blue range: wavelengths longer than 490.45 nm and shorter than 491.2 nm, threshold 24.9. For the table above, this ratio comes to 1.0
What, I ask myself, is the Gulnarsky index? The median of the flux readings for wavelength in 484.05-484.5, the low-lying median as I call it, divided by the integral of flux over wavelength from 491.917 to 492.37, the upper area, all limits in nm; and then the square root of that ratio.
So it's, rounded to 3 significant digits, 1.55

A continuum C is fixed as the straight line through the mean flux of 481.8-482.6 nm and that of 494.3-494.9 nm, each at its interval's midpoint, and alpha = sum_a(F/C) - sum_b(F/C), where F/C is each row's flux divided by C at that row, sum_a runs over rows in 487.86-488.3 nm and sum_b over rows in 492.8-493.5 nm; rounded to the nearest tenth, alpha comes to -2.1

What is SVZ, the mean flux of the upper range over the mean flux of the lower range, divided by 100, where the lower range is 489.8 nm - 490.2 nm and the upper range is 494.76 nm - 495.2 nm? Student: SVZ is 0.0102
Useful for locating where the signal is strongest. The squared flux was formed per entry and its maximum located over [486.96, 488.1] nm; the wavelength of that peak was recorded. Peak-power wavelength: 488.024 nm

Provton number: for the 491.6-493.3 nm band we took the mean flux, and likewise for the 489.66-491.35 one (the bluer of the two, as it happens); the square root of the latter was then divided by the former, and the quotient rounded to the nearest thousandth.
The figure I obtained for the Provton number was 0.209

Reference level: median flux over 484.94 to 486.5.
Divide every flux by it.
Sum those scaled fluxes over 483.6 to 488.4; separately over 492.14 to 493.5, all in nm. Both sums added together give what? 55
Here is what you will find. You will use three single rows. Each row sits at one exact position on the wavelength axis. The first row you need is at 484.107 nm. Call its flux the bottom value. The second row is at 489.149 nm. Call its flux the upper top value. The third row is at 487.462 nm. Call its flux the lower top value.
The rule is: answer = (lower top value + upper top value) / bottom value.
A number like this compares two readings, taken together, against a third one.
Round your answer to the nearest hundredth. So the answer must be 1.94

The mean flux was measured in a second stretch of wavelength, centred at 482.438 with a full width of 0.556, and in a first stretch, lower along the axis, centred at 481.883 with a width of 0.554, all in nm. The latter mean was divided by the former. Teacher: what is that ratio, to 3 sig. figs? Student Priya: 1.04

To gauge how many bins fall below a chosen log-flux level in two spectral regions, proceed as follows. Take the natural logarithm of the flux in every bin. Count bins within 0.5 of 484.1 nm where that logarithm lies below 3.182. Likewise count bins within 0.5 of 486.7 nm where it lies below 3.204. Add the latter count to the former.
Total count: 12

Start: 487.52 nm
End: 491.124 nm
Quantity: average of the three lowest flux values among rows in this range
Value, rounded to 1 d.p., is 22.7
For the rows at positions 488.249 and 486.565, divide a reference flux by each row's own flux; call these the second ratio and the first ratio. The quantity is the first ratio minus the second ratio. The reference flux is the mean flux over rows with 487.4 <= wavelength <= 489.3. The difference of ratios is 0.0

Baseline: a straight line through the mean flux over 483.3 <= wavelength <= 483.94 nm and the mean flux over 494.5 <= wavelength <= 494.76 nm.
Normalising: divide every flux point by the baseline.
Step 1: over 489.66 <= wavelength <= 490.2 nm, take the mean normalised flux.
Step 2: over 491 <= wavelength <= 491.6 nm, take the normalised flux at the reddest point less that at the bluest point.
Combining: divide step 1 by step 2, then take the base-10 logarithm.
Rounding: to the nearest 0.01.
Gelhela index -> 0.94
